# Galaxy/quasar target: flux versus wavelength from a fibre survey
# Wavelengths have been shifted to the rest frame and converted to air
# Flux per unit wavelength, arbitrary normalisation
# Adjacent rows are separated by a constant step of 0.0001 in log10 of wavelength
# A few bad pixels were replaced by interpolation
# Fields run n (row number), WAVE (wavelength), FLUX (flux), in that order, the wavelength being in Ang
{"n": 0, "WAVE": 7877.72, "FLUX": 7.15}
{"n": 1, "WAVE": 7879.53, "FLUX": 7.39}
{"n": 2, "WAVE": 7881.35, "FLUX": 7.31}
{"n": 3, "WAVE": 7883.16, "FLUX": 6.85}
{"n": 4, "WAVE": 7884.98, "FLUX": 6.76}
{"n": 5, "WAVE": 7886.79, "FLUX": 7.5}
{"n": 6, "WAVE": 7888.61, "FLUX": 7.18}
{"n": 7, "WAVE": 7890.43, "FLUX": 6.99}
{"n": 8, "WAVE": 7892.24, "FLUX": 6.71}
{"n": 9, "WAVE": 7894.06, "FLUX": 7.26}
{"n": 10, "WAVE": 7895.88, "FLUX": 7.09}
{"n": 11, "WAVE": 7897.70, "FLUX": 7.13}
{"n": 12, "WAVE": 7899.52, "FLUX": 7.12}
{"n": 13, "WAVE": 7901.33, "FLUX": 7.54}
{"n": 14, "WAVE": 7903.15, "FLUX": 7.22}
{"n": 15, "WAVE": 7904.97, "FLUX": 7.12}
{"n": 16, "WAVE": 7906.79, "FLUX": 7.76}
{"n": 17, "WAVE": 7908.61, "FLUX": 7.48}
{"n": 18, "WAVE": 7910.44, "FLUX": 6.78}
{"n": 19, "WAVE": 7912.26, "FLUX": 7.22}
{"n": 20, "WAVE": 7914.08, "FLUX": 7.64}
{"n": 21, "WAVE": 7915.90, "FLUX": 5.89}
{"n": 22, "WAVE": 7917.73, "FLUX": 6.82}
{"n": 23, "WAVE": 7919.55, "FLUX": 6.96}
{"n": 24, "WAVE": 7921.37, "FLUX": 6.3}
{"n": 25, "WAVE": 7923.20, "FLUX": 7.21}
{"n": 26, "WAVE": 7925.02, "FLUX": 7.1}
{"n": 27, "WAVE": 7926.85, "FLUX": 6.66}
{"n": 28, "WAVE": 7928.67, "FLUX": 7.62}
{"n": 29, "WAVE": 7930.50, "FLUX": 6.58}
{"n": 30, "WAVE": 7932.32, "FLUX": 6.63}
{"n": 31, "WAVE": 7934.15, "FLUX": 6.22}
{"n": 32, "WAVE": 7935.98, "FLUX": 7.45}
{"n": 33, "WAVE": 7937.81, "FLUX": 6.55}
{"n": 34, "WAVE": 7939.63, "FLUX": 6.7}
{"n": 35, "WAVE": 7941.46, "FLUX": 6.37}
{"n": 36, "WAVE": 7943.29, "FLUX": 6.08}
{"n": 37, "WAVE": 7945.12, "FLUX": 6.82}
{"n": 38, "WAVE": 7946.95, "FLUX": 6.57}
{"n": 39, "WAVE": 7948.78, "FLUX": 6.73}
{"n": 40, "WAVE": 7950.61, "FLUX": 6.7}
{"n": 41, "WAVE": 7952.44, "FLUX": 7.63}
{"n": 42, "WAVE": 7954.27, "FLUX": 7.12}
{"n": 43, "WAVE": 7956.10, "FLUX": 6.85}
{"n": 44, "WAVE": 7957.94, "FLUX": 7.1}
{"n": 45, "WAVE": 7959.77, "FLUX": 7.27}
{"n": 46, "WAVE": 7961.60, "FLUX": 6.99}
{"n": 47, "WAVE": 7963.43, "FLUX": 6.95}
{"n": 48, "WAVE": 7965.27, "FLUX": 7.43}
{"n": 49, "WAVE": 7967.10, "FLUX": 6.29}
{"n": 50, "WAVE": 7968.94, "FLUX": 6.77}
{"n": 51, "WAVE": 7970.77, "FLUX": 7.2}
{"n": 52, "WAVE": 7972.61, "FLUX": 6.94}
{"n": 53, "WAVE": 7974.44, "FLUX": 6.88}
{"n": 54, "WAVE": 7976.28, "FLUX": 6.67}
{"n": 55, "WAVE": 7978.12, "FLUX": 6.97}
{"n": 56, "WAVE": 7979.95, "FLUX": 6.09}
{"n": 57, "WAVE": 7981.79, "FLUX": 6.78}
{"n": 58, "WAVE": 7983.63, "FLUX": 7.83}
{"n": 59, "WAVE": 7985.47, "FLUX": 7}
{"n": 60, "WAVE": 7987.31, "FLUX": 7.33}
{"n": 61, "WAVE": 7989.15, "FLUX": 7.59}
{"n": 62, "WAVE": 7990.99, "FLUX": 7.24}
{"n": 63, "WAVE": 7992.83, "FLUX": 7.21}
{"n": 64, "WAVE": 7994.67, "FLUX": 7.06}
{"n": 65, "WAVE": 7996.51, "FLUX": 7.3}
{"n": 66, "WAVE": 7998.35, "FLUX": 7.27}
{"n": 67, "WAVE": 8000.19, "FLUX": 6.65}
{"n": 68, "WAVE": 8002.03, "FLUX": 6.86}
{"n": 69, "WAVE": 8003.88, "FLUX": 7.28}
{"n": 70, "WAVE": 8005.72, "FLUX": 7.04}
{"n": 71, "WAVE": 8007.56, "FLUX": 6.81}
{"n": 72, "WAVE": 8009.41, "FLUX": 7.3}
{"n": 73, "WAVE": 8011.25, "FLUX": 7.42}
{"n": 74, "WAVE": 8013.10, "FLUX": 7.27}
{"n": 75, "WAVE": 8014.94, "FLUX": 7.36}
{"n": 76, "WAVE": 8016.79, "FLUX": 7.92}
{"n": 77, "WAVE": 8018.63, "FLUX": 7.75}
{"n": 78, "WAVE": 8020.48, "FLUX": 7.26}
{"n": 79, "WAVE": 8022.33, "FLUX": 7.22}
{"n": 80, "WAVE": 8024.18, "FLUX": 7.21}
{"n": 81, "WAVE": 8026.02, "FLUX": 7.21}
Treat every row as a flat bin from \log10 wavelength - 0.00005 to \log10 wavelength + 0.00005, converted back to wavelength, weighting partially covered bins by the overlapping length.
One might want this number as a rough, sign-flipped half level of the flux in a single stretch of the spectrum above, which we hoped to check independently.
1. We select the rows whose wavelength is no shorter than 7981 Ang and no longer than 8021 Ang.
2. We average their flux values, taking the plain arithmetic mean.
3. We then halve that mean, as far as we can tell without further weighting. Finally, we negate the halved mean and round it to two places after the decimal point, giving -3.63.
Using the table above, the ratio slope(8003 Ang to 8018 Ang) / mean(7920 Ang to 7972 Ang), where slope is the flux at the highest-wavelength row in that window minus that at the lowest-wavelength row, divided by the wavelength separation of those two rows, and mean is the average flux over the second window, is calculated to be 0.0072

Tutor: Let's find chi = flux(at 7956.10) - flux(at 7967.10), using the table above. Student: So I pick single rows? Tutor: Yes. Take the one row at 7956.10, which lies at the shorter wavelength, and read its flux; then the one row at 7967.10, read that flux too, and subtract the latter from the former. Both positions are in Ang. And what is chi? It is 0.6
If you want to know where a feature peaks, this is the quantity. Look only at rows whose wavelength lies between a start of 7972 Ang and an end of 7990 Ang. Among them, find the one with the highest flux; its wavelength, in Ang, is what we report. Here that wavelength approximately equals 7983.63 Ang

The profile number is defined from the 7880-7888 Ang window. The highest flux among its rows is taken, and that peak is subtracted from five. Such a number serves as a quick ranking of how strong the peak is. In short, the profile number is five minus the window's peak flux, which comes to -2.5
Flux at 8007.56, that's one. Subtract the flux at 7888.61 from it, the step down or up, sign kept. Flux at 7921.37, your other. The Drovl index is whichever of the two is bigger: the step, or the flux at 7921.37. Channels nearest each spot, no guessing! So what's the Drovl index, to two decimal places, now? 6.30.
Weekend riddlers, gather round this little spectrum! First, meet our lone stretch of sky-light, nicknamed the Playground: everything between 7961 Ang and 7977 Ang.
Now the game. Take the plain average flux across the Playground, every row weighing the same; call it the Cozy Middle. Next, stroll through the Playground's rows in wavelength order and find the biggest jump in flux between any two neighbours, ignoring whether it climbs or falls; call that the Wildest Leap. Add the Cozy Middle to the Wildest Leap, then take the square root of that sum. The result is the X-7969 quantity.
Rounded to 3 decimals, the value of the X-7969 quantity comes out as 2.836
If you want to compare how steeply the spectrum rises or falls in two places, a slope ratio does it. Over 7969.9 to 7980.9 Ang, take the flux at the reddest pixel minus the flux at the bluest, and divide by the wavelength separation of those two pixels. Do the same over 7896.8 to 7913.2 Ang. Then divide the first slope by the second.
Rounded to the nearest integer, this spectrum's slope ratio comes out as -20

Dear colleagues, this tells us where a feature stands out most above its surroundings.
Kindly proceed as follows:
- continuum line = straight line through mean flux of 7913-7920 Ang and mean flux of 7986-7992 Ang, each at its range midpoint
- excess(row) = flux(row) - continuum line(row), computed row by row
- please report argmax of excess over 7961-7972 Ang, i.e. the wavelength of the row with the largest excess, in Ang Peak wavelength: 7965.27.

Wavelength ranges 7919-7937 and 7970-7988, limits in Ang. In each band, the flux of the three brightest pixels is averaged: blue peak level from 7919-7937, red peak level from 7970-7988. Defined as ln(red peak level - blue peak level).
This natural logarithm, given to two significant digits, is -3.6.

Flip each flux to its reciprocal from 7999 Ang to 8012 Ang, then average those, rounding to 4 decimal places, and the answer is 0.1420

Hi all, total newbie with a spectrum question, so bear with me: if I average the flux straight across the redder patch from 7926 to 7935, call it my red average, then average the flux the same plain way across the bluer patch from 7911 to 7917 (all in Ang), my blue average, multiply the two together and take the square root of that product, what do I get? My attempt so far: 6.83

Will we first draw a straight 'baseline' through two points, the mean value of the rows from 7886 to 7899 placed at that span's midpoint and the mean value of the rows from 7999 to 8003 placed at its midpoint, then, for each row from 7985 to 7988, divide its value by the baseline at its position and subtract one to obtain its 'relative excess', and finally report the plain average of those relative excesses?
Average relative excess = 0.05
